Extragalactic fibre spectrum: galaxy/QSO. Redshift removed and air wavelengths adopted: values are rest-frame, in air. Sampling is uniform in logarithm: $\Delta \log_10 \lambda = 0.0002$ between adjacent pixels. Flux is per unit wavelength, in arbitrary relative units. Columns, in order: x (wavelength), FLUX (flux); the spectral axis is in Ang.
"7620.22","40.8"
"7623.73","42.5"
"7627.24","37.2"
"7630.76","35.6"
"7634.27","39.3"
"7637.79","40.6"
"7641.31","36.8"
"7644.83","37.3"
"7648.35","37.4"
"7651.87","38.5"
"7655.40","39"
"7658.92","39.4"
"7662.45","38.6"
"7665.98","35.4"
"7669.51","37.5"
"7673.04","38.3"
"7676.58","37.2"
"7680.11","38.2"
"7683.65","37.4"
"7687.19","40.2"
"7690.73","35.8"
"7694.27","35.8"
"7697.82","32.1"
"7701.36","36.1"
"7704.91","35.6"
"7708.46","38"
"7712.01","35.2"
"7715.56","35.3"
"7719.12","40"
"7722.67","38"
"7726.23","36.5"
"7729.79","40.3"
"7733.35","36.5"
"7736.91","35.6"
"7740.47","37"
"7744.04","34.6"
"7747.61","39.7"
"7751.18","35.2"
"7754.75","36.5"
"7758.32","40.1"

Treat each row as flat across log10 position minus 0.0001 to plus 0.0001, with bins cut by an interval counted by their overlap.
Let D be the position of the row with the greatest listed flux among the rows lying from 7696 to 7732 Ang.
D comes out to 7729.79 Ang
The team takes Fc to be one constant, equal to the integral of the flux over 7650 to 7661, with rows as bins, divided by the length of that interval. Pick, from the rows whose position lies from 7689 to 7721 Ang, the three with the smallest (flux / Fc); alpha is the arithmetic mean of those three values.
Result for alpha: 0.88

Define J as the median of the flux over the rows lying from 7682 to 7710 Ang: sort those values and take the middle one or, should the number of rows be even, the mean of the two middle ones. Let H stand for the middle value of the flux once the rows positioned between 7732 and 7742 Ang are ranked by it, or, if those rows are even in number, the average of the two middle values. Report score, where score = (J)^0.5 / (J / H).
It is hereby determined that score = 6.09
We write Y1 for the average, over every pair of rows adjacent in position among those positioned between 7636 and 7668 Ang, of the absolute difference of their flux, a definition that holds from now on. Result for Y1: 1.3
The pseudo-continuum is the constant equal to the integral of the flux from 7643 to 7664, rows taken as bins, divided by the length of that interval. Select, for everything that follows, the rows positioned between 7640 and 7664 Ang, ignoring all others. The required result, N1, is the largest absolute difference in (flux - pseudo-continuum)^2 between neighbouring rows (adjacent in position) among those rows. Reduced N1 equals 1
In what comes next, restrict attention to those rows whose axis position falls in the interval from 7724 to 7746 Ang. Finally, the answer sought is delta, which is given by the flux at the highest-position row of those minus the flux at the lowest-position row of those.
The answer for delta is -1.9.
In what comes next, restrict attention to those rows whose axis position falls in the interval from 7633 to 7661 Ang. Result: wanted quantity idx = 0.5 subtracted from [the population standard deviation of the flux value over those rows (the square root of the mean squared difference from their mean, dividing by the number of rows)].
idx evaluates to 0.71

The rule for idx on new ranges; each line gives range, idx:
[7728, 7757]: 1.42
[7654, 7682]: 0.68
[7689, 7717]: 1.02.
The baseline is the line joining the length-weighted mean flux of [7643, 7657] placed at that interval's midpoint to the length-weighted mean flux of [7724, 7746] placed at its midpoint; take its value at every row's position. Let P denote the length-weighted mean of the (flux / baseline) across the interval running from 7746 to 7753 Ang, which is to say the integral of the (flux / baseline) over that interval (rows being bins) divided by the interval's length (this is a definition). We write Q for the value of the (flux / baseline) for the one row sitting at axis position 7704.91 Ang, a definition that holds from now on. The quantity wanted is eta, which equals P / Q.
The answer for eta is 1.07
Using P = 1.02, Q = 0.96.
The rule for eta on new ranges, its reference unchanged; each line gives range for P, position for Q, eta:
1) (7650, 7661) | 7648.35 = 1.04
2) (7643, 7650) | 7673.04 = 0.97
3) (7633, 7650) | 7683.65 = 1.01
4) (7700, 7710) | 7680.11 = 0.97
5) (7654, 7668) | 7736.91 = 1.04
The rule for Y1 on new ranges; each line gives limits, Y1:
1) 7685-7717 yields 2.2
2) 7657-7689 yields 1.6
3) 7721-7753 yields 2.9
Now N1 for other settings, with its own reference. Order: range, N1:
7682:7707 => 34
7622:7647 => 16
